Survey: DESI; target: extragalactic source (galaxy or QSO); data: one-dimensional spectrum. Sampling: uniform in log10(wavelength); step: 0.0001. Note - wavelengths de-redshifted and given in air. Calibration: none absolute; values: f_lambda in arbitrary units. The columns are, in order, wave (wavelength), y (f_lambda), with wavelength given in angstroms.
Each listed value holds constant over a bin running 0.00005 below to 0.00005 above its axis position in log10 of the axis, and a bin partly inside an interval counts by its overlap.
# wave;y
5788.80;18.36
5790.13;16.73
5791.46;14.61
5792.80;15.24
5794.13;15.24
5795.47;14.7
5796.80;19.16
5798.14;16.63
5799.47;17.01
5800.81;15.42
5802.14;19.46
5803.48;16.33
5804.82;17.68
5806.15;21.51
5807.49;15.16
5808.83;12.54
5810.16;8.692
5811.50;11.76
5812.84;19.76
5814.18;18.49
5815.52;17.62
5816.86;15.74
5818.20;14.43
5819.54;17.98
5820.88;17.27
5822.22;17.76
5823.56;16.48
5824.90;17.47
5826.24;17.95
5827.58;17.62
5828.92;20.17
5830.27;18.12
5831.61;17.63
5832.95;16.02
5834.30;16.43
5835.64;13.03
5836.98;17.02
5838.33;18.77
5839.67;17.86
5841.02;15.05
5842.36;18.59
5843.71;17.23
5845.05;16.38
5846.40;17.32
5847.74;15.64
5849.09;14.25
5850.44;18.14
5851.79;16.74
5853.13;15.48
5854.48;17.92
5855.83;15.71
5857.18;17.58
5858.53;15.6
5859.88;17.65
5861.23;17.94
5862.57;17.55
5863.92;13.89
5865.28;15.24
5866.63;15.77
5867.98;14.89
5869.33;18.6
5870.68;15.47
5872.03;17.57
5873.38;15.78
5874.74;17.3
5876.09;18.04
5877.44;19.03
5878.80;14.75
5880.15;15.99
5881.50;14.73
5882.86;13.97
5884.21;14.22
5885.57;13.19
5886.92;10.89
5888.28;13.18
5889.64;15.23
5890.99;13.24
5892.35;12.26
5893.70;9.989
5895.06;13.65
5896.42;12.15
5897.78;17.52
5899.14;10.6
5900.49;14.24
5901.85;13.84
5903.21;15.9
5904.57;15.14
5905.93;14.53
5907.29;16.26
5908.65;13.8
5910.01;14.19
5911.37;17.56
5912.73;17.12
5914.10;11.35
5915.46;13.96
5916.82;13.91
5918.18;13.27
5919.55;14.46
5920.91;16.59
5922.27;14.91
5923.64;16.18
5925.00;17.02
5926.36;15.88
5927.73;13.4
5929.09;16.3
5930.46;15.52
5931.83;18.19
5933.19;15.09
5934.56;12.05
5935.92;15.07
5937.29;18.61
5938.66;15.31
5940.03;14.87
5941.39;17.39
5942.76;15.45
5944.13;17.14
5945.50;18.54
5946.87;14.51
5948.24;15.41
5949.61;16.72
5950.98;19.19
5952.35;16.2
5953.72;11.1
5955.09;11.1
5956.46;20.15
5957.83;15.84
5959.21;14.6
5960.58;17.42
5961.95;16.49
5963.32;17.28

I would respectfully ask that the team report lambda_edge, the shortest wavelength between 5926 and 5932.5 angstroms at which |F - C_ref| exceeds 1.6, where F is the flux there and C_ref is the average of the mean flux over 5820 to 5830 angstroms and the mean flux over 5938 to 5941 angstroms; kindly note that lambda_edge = 5927.73 angstroms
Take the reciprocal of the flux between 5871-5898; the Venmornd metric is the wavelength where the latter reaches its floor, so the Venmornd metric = 5877.44 angstroms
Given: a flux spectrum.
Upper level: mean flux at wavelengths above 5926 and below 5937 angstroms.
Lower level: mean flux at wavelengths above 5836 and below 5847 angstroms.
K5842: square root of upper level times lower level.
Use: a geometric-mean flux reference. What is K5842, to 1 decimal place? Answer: 16.2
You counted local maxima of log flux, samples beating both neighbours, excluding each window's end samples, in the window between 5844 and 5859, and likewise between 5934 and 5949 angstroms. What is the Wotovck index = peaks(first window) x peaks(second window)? 12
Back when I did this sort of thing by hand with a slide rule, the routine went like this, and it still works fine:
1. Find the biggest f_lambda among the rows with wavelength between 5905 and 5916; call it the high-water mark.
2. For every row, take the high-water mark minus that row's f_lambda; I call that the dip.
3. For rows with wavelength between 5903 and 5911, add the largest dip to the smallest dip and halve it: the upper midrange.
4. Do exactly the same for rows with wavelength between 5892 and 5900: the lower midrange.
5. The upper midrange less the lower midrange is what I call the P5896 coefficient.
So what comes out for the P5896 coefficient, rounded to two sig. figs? -1.3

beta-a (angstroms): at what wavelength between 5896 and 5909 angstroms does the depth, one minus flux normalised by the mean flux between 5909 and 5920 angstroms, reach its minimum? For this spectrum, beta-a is 5897.78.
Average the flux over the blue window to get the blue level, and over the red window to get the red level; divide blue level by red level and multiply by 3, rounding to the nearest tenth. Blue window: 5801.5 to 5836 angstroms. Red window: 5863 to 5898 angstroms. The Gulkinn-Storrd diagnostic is 3.4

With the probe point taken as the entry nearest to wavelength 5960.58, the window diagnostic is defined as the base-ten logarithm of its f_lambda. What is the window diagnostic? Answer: 1.24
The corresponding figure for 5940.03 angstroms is 1.17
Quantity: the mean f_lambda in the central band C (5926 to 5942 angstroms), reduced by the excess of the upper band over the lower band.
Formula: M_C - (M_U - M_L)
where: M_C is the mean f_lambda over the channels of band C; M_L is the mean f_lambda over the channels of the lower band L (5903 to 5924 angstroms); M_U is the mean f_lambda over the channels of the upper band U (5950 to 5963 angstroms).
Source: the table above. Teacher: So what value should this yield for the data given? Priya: 15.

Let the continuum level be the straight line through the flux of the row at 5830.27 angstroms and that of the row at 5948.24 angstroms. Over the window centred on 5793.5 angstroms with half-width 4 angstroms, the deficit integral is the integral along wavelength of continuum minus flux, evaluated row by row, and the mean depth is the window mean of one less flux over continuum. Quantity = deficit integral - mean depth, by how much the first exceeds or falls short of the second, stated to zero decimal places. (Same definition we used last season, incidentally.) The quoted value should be 24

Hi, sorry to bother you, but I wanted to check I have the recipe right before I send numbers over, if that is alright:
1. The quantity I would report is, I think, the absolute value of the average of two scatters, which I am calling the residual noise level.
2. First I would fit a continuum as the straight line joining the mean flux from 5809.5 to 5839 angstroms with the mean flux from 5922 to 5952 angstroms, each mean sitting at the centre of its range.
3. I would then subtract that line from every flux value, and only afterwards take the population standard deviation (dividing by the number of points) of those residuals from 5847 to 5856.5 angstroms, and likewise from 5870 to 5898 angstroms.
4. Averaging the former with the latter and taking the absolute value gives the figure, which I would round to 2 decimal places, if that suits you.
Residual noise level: 1.81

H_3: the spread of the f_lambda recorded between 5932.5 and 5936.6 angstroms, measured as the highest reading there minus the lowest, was 3.0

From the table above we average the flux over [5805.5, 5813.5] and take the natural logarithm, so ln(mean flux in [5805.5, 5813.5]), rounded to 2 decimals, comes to 2.70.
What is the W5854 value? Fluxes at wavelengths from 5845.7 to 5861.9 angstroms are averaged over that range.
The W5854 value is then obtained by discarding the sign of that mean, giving 16.7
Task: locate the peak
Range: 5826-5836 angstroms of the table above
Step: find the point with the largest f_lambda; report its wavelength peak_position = 5828.92 angstroms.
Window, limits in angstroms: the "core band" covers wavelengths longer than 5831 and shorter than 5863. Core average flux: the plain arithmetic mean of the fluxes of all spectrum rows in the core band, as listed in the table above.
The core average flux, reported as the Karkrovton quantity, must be 16.7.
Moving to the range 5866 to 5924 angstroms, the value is 14.8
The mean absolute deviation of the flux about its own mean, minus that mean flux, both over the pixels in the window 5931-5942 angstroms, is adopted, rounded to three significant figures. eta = -14.1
